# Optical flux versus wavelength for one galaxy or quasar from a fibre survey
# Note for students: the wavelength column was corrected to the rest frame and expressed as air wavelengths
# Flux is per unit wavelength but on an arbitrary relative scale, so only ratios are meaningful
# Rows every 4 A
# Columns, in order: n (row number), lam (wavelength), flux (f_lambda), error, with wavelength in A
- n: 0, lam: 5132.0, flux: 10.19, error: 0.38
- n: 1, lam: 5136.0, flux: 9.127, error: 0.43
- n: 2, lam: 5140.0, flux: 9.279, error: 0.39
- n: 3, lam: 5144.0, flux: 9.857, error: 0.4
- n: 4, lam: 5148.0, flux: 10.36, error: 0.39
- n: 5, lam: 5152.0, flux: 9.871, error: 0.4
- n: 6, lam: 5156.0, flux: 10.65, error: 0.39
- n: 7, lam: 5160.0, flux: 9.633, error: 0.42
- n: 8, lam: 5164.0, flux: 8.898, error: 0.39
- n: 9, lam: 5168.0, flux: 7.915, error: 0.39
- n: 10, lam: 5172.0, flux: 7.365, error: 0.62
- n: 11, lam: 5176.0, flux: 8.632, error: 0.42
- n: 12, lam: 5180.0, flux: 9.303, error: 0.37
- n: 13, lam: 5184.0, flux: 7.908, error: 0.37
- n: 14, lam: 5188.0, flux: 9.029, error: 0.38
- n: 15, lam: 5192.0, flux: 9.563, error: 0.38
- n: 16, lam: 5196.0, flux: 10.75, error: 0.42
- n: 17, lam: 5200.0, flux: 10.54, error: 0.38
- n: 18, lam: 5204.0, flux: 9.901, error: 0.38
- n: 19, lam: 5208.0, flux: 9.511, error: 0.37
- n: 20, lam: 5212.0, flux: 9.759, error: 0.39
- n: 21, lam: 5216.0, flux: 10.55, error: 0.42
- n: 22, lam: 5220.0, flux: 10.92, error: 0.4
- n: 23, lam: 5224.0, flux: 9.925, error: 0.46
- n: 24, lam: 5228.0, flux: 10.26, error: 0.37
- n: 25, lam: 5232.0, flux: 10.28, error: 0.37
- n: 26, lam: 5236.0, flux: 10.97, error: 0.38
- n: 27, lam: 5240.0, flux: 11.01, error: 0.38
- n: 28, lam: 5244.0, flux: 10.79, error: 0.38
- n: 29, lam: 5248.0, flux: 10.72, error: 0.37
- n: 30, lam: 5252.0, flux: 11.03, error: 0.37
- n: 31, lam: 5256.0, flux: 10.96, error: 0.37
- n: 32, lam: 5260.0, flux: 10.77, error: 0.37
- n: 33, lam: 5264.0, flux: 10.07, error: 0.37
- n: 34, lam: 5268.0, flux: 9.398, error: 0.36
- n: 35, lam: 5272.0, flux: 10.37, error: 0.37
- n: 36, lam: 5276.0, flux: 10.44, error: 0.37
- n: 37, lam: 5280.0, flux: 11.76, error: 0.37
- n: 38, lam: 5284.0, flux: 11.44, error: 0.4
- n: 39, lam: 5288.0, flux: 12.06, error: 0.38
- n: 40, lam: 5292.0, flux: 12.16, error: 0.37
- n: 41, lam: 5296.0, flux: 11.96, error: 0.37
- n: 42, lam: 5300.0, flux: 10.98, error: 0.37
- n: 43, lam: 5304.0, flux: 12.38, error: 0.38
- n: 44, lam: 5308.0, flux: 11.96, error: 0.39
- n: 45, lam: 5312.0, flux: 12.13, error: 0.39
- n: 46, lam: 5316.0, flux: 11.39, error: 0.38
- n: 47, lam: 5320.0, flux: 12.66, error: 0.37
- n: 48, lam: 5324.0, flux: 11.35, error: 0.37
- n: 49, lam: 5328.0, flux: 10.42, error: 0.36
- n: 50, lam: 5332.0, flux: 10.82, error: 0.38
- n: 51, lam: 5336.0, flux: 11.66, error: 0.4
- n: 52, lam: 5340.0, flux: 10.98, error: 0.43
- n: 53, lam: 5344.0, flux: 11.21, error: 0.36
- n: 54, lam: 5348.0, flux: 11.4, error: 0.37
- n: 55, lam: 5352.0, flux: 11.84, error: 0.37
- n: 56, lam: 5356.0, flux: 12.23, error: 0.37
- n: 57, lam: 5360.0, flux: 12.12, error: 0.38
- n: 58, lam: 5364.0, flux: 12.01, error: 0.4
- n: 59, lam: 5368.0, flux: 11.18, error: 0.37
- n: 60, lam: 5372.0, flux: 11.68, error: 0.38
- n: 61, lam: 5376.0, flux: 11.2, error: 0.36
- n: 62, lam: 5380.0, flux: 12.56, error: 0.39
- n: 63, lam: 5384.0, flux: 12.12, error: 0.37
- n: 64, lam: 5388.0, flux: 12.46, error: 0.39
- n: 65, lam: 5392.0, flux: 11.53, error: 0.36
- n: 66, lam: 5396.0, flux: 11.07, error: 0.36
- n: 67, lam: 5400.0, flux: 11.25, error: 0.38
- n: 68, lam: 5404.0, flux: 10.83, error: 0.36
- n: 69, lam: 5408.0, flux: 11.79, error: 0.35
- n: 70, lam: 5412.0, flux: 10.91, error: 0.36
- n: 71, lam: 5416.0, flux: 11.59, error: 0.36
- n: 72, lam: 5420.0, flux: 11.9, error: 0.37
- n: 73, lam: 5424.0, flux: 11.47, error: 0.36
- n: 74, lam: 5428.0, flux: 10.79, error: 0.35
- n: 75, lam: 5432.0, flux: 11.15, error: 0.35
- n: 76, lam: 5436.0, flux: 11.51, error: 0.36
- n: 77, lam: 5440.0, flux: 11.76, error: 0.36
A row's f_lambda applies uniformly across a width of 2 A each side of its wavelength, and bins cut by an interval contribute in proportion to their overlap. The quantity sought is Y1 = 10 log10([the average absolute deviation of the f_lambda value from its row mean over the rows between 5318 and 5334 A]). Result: -1.6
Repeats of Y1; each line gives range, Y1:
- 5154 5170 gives -0.6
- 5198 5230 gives -4.0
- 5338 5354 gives -5.8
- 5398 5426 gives -4.7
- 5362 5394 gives -3.5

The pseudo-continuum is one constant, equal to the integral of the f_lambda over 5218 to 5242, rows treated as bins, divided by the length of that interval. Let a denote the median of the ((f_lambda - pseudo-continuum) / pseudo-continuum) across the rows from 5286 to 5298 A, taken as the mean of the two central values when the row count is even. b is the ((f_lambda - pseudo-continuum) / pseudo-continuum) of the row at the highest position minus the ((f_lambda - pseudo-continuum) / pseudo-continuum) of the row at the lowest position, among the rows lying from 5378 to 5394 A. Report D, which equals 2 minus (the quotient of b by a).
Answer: 2.7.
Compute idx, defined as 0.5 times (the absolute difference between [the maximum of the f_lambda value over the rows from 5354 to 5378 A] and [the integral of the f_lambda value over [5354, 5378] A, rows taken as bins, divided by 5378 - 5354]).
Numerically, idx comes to 0.25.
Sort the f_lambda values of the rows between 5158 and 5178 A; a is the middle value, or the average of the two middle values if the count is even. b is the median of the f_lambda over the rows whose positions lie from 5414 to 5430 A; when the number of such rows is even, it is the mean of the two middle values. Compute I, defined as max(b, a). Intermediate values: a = 8.6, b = 11.5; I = 11.5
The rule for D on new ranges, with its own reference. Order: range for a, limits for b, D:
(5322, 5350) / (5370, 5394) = 2.2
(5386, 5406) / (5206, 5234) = 0.9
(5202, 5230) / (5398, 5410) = 2.8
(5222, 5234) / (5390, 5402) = 1.1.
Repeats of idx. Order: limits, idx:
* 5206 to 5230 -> 0.38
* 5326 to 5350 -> 0.29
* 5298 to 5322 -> 0.37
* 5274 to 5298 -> 0.26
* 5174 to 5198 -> 0.78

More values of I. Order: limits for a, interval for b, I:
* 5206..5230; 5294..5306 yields 12.0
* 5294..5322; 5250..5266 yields 12.0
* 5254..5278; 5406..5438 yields 11.5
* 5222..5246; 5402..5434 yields 11.3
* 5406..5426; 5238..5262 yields 11.6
